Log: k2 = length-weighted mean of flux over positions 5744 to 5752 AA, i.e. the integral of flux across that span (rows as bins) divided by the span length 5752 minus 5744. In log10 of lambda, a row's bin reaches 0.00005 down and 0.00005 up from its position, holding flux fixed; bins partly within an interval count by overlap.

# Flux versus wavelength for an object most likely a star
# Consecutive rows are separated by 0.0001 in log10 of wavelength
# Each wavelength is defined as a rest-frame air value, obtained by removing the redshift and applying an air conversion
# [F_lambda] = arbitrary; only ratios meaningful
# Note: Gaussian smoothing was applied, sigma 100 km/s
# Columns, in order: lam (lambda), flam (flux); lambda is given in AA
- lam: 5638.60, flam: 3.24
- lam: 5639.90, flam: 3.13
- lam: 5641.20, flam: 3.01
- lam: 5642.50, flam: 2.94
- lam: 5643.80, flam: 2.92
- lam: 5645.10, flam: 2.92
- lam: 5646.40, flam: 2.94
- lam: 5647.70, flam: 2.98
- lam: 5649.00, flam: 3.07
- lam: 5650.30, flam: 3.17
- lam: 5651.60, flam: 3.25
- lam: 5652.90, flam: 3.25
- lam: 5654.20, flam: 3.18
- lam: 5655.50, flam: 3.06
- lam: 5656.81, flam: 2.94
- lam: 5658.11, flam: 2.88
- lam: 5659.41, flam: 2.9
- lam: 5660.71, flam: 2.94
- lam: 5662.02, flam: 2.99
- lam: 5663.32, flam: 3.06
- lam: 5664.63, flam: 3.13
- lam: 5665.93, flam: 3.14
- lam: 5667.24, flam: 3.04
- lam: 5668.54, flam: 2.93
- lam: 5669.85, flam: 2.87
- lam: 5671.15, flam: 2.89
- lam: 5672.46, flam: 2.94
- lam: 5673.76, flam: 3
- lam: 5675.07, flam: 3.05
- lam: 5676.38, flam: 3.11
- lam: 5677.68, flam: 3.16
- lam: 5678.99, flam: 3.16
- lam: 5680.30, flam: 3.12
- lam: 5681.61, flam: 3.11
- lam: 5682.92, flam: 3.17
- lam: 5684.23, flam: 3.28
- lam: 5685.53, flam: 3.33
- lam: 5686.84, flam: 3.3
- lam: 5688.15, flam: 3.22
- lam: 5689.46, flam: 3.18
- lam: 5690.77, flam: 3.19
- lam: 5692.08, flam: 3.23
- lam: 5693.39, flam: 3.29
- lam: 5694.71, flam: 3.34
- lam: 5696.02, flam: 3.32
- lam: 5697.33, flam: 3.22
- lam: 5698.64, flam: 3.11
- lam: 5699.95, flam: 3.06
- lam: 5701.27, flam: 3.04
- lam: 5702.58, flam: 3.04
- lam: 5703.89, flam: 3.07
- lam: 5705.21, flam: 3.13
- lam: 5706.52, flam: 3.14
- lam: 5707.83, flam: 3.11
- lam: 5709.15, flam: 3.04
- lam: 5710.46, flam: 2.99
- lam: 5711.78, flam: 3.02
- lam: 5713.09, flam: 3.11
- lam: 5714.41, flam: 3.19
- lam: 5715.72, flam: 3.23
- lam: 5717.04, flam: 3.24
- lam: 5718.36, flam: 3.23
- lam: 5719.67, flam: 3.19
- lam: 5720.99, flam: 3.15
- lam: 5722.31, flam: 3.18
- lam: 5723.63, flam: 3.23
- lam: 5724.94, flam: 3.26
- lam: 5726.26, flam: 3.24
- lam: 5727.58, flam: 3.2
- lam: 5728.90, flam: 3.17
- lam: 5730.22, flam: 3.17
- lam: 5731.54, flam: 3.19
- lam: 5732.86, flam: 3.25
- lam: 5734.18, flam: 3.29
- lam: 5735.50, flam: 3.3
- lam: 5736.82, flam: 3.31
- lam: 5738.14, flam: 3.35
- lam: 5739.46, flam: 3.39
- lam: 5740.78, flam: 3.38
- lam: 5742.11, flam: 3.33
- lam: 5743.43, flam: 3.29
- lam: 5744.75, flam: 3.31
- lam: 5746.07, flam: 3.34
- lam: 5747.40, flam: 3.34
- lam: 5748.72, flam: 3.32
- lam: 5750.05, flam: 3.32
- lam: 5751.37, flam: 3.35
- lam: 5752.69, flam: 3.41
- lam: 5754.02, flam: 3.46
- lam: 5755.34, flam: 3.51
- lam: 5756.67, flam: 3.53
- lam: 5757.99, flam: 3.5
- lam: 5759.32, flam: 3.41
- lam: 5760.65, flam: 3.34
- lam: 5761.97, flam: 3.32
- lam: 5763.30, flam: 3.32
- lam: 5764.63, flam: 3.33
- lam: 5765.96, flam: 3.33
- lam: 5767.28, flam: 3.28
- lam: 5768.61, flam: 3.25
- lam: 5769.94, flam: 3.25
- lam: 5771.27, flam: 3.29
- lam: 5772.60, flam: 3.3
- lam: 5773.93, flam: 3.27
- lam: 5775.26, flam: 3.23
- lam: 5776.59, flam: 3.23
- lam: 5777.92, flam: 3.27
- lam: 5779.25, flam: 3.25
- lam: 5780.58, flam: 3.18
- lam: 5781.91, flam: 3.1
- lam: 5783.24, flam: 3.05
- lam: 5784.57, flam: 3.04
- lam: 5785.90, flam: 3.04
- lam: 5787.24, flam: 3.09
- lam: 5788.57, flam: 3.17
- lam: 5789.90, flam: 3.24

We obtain 3.33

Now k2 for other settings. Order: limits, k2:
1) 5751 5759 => 3.46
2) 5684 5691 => 3.26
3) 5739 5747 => 3.34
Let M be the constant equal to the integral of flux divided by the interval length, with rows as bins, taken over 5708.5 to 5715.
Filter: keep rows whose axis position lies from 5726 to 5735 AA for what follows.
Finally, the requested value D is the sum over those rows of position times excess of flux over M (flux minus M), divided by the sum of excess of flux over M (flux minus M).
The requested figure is 5730.6 AA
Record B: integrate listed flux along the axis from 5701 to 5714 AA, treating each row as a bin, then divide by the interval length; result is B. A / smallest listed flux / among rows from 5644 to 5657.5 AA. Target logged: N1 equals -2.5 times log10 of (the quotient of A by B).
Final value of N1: 0.06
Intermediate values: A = 2.92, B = 3.07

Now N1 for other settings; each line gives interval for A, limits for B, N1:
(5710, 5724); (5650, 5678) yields 0.02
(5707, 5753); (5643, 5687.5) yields 0.03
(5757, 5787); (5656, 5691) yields 0.01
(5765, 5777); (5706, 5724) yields -0.03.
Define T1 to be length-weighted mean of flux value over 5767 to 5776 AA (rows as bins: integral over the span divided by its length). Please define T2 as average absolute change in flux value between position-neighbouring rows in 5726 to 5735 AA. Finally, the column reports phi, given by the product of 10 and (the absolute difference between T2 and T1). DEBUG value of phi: 32.3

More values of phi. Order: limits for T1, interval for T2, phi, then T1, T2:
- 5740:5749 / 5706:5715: 32.7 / 3.33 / 0.058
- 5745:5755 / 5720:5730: 33.3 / 3.37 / 0.033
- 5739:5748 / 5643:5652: 32.8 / 3.34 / 0.055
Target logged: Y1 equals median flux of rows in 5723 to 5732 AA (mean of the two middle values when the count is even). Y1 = 3.20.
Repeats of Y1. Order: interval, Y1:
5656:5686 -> 3.05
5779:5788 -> 3.09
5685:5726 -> 3.19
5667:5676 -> 2.94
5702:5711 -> 3.07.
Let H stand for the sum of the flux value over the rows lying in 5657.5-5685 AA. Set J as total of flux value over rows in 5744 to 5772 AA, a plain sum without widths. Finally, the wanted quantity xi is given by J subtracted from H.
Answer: -6.6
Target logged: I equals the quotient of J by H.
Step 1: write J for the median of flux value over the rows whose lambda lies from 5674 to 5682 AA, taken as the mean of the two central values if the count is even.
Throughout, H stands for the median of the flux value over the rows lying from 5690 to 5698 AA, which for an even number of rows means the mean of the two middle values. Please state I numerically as 0.96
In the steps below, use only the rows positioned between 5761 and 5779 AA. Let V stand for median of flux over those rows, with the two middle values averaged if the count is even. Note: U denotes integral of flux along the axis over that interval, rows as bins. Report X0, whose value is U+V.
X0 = 62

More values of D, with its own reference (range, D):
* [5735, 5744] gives 5739.5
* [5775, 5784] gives 5777.8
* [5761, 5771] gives 5765.6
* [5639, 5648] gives 5645.0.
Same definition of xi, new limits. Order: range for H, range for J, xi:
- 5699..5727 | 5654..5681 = 2.4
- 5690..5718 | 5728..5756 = -3.7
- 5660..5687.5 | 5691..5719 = -1.4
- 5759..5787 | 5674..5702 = 1.1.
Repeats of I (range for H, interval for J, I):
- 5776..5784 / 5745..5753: 1.04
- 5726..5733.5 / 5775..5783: 1.01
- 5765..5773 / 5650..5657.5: 0.97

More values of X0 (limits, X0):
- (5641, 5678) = 115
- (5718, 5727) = 32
